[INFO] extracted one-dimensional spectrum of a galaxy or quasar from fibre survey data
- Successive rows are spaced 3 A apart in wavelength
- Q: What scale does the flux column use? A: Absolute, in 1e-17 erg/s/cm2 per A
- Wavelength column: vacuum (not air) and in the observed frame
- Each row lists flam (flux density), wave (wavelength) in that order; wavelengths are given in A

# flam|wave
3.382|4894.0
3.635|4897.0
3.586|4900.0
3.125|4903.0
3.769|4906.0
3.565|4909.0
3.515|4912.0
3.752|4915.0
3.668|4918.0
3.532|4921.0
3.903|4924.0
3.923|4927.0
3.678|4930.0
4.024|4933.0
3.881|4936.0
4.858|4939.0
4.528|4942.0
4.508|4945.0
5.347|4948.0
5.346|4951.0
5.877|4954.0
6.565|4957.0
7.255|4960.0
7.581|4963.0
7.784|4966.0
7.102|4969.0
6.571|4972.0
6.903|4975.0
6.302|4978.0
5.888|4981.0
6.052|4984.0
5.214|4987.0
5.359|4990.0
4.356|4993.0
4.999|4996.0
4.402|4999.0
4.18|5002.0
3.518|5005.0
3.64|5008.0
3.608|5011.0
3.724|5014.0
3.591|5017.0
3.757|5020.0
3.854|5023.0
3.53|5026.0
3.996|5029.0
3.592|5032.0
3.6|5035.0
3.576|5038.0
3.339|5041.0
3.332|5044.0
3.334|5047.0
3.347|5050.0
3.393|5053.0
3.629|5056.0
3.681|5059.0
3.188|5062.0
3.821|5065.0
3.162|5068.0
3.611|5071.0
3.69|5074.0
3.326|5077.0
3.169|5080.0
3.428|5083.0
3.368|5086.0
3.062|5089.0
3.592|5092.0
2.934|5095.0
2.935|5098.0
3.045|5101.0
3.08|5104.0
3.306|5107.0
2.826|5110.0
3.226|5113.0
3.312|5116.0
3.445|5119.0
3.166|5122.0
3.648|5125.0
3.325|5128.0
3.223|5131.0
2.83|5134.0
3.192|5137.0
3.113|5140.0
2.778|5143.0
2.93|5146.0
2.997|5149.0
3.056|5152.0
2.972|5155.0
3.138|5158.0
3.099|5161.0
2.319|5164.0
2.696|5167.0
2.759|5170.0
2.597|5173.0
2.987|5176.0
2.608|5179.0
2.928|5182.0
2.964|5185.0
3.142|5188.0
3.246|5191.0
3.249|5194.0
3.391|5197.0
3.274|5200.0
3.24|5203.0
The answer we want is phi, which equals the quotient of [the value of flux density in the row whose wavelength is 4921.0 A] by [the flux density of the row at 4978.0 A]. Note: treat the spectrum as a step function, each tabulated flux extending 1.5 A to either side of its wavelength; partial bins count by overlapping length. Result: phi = 0.6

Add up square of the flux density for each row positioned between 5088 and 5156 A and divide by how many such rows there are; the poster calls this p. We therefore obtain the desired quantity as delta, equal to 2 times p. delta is 20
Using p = 10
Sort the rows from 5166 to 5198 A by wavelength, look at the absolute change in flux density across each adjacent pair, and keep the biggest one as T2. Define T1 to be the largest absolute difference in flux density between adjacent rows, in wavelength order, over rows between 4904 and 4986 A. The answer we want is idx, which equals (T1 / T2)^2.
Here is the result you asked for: 6.28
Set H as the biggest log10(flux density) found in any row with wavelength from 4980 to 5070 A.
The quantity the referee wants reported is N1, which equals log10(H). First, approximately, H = 0.8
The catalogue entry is -0.11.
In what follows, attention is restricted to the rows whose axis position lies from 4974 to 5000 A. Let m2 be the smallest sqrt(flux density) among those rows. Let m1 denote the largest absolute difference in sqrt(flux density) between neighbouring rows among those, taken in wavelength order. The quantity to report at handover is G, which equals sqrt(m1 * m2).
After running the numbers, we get 0.69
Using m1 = 0.23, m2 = 2.09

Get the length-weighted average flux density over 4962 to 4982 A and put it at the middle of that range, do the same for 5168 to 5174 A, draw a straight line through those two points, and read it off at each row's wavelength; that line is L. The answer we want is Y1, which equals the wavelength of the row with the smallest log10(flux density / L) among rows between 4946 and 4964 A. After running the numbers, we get 4948.0 A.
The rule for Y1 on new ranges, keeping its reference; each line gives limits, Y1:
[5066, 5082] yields 5068.0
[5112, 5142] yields 5134.0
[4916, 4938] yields 4921.0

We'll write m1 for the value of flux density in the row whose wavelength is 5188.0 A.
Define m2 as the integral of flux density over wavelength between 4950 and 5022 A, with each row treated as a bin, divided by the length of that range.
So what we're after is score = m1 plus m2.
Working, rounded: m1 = 3.142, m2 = 5.4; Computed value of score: 8.5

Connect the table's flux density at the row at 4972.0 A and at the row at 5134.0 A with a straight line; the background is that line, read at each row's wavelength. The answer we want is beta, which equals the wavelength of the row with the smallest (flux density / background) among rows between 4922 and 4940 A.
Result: 4930.0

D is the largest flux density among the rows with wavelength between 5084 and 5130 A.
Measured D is 3.648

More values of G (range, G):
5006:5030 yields 0.48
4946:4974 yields 0.56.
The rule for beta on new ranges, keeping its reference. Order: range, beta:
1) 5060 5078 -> 5062.0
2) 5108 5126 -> 5110.0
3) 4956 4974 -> 4957.0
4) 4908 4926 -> 4912.0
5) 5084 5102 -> 5095.0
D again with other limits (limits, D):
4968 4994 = 7.102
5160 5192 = 3.246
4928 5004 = 7.784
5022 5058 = 3.996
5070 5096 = 3.69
